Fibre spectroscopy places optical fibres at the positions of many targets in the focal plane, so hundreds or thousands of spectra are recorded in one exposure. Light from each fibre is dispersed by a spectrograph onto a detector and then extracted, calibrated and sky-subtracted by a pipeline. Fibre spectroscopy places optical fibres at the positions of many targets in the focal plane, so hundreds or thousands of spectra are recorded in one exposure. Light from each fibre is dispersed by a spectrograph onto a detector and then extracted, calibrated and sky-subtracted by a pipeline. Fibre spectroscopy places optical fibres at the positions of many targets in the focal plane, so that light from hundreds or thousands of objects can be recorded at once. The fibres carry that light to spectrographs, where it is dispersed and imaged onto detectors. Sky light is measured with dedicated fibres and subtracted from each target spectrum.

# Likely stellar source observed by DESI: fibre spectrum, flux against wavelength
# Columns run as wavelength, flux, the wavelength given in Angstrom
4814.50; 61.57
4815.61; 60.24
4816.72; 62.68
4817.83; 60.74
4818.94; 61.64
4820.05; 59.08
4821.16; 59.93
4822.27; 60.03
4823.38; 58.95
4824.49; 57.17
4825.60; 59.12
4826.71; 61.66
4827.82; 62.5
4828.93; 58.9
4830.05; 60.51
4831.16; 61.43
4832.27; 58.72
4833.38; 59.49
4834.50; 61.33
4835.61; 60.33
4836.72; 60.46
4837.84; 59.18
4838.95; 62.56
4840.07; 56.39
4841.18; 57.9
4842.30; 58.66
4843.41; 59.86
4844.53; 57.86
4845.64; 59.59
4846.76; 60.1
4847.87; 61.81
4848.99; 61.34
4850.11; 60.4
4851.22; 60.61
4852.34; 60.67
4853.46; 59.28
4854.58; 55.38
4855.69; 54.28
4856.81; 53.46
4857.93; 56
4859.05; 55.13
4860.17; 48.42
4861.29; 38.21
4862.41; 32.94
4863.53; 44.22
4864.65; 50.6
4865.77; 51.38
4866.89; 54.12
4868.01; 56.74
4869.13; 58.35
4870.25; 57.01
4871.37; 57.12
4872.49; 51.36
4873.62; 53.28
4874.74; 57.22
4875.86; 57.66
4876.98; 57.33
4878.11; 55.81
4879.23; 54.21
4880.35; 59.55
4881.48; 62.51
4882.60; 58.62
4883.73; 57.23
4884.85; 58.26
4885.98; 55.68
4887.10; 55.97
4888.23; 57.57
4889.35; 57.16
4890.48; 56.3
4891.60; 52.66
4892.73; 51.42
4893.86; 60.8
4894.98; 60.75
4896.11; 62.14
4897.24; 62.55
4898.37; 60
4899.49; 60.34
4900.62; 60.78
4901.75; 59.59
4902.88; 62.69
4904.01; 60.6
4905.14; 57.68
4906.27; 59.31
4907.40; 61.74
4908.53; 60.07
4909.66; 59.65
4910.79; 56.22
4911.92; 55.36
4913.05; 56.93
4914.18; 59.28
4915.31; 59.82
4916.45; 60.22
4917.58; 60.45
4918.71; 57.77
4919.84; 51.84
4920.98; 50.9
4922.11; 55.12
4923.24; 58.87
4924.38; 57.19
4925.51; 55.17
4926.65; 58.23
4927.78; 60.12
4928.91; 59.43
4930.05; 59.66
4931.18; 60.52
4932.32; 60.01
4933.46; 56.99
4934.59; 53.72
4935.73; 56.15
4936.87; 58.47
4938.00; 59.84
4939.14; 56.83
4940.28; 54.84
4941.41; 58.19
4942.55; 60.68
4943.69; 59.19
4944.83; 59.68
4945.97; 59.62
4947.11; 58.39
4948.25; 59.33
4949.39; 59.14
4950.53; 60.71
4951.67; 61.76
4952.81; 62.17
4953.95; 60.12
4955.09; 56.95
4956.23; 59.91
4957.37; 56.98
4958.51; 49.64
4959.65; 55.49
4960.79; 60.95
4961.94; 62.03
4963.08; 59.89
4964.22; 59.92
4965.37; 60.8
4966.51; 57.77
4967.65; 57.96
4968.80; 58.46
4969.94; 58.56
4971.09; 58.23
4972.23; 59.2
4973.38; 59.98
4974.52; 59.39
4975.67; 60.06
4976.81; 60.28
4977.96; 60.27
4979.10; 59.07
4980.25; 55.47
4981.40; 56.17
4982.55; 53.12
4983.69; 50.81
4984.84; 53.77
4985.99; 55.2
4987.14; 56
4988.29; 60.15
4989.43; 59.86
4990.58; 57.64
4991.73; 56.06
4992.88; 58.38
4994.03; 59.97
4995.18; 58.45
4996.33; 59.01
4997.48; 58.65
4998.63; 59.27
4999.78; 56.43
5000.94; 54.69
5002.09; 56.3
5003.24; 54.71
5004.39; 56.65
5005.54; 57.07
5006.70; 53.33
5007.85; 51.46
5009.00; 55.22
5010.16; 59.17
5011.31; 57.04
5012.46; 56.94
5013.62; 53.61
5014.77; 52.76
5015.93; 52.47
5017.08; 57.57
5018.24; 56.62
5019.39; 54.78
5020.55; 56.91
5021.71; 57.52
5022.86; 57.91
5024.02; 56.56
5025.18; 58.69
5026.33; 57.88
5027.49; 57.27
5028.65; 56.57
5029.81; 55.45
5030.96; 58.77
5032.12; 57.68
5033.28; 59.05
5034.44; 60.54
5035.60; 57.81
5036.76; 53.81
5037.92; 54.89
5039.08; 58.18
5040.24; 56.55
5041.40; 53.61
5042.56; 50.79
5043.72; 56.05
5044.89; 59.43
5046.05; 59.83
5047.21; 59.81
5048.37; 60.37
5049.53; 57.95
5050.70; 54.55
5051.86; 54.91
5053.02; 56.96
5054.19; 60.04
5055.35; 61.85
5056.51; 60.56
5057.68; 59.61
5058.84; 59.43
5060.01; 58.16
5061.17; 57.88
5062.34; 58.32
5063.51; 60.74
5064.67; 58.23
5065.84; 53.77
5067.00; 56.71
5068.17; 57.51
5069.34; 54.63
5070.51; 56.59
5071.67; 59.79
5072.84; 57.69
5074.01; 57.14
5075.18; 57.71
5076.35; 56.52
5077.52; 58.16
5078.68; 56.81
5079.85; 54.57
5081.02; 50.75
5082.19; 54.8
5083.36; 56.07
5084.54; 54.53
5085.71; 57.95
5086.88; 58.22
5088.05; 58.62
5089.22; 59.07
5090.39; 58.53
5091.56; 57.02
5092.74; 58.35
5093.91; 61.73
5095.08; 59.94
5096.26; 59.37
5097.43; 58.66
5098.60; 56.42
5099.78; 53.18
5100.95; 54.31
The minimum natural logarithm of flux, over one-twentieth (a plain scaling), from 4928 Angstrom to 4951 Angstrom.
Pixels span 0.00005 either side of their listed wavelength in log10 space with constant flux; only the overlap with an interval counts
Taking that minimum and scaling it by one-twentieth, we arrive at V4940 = 0.199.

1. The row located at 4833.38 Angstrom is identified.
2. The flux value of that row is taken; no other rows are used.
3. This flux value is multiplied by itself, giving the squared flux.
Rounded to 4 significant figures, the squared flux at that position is 3539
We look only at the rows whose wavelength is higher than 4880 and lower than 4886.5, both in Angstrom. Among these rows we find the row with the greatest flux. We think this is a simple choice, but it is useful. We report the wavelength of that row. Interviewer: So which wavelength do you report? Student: 4881.48 Angstrom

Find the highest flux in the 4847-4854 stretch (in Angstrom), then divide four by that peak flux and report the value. 0.0647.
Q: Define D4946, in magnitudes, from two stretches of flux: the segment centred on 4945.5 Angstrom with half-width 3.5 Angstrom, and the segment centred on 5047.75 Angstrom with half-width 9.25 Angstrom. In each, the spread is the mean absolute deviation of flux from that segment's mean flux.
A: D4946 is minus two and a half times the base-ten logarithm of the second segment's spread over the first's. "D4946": -1.7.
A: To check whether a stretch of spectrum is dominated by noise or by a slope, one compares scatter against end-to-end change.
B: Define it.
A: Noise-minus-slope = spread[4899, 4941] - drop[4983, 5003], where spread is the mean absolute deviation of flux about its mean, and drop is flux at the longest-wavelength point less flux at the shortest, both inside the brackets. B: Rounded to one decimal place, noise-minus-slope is -3.3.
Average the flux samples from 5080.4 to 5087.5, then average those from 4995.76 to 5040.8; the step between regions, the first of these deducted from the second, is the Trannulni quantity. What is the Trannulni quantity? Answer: 1.2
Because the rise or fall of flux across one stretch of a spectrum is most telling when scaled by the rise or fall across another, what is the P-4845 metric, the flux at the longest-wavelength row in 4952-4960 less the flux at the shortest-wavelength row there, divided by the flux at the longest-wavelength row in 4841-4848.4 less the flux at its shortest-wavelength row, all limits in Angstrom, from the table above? -2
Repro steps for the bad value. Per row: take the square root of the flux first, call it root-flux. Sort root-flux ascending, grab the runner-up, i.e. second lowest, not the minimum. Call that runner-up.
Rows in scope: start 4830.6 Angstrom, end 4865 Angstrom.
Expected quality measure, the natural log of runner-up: 1.82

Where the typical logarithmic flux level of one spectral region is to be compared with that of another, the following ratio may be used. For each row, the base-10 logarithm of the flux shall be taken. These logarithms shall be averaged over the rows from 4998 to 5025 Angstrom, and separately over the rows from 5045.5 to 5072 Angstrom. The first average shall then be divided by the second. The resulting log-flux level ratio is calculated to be 0.99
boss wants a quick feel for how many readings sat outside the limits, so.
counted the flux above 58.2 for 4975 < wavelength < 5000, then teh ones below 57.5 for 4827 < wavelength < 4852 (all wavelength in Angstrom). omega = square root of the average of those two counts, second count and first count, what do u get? 2.5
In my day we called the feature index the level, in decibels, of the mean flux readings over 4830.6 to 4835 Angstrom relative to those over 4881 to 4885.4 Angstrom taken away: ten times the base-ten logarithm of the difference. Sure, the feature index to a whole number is 0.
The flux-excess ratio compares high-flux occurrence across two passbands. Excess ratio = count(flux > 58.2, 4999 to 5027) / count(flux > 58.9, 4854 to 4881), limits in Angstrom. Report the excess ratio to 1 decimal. 2.0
